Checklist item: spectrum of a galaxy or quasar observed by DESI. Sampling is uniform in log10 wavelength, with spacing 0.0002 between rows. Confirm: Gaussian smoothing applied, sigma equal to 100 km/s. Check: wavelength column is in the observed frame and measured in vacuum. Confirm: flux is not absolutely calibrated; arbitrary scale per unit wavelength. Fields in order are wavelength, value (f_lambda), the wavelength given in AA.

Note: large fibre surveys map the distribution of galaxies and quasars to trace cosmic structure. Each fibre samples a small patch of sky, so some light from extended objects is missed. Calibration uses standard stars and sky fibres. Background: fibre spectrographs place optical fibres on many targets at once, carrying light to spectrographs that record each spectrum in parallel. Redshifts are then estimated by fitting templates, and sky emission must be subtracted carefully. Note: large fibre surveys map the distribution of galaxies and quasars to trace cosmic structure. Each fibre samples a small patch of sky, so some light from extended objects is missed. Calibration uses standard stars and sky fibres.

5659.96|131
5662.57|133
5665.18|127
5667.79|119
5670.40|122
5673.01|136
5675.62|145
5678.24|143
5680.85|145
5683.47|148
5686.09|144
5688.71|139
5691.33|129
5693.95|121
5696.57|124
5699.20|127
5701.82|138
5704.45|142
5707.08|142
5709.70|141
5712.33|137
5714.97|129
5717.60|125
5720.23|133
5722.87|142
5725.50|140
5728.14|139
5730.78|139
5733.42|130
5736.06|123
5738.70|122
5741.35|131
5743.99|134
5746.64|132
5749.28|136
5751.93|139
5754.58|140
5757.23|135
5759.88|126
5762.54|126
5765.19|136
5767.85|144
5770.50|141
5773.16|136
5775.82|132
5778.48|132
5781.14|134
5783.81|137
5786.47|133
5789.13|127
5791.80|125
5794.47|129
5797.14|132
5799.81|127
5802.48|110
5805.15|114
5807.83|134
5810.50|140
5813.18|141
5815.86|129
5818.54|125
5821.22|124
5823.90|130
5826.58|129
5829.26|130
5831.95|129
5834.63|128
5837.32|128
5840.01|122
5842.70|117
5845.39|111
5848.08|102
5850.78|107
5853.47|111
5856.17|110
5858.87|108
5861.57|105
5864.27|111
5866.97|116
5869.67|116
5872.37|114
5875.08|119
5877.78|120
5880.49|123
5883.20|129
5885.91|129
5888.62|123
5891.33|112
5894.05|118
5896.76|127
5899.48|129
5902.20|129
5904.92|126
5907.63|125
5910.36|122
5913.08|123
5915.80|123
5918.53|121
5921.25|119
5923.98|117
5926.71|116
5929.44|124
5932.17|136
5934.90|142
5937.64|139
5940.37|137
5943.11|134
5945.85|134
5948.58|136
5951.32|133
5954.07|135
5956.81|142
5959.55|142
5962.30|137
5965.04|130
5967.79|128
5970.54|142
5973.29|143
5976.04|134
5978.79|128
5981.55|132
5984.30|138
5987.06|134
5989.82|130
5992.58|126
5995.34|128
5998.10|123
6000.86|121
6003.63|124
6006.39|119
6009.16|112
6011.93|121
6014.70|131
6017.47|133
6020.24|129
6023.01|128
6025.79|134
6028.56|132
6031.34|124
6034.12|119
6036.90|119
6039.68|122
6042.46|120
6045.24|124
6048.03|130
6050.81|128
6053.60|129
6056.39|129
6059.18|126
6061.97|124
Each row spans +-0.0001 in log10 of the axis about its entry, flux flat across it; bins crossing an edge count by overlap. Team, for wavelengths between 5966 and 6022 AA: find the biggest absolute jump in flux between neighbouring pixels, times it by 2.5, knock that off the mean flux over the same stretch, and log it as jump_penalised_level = 94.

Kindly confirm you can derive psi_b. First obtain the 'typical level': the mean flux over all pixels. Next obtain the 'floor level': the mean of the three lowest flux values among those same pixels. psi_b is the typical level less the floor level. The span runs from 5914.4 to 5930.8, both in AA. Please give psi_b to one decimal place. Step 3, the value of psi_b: 2.7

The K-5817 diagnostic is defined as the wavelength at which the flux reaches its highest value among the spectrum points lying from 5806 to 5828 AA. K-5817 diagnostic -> 5813.18 AA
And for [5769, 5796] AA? 5770.50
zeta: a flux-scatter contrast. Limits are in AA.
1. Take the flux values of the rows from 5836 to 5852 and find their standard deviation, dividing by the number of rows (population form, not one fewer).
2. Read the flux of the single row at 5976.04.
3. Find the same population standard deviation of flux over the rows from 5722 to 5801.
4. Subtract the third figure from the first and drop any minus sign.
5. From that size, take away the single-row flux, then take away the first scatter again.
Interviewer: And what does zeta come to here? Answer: -140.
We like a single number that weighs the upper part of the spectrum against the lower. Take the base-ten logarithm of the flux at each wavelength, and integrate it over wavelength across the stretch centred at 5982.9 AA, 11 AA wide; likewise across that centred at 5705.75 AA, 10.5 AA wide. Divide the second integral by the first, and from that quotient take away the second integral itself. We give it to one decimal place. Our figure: -21.6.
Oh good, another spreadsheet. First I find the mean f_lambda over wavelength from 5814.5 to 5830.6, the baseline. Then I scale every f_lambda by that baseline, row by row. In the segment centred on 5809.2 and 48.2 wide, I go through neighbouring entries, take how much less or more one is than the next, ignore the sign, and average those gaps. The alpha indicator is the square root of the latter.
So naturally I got 0.21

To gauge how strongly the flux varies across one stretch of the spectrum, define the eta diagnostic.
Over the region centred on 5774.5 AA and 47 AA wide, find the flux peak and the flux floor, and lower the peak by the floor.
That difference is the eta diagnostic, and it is 19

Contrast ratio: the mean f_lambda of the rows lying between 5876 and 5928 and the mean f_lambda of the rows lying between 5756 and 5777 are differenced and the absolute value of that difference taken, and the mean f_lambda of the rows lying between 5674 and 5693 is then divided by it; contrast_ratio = 12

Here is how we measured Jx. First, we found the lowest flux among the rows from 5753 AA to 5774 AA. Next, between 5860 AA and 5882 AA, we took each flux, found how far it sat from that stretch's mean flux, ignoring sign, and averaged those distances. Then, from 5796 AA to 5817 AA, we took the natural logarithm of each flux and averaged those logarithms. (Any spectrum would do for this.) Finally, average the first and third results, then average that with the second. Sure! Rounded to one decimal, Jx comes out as 34.8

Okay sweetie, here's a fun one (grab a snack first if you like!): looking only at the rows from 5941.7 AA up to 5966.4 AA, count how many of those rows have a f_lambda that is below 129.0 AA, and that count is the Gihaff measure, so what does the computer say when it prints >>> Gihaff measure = 0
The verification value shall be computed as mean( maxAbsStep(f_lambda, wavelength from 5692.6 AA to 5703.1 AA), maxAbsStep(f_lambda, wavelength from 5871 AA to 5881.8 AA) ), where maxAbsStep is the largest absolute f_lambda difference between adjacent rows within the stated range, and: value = 8.0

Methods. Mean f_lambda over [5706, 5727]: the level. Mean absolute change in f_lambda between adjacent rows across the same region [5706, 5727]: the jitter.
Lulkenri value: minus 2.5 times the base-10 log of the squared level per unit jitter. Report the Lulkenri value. -8.9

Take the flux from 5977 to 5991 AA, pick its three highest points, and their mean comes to 134.7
